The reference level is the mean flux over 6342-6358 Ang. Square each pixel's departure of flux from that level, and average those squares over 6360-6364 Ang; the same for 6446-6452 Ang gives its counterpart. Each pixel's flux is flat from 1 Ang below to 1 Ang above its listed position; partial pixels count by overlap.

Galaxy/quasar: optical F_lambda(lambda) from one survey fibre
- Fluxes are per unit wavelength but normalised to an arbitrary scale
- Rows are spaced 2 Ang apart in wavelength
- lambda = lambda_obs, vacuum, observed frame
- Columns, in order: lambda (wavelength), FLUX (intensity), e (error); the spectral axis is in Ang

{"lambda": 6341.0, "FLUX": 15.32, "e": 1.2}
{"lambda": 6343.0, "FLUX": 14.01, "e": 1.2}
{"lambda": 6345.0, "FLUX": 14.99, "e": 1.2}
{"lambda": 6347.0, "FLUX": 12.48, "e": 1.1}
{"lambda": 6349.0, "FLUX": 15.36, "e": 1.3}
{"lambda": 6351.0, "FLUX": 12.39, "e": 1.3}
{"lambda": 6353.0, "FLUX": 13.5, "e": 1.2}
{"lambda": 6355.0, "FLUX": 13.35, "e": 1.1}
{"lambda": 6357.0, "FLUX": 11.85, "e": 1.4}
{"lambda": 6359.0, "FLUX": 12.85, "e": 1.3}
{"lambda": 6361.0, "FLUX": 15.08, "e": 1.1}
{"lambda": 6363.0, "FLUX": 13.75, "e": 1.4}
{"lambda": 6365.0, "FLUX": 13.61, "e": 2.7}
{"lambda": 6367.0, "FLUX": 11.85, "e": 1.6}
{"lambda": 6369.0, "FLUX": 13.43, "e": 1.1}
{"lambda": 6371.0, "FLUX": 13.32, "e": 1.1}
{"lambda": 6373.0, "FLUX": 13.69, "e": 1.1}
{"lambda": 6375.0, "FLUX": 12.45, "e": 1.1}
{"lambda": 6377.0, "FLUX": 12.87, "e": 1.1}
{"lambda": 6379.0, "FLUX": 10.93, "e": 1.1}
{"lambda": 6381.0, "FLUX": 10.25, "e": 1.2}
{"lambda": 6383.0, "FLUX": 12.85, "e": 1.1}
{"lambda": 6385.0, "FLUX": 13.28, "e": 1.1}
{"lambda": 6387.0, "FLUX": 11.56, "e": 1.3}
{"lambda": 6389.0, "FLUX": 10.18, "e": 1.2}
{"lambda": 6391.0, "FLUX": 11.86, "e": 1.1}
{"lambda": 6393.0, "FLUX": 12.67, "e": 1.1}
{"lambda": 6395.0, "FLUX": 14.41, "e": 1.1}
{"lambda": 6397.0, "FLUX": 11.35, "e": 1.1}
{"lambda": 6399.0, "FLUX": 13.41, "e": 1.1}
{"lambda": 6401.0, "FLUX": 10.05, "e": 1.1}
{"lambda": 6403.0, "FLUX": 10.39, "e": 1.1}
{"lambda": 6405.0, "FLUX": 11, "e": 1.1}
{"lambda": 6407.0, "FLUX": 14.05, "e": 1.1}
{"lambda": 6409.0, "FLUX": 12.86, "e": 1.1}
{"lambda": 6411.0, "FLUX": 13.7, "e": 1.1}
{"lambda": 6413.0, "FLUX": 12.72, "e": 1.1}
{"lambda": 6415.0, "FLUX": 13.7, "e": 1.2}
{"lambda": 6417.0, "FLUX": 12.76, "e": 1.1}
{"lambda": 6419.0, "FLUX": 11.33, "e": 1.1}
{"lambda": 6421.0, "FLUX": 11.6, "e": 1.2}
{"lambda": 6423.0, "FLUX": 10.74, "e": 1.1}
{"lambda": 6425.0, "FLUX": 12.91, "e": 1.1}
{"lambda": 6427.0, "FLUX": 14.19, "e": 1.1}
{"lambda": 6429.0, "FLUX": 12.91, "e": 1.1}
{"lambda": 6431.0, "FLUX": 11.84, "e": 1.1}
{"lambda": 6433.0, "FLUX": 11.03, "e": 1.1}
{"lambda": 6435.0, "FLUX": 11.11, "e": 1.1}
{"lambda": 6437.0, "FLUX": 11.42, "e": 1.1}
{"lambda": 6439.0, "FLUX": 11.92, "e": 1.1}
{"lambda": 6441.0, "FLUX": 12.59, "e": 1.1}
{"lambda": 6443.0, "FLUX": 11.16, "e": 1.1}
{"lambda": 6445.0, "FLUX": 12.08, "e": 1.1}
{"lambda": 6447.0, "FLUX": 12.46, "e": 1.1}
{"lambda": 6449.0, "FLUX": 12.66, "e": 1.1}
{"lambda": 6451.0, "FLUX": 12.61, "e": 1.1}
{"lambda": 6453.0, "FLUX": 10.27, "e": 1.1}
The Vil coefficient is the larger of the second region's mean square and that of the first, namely 1.3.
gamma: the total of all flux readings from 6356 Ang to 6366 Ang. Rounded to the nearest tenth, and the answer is 67.1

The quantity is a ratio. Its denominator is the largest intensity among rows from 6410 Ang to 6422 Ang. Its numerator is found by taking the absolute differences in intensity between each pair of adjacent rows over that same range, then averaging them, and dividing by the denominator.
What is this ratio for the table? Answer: 0.067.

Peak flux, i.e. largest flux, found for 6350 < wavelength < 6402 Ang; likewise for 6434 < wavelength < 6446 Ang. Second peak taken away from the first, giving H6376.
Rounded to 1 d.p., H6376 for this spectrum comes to 2.5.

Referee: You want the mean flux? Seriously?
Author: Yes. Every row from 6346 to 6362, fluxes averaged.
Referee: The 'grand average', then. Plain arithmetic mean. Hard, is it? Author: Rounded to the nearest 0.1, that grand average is 13.4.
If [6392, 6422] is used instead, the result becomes 12.4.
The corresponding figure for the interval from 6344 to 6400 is 12.8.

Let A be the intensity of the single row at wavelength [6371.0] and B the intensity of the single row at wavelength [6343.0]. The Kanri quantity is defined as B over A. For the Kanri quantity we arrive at 1.05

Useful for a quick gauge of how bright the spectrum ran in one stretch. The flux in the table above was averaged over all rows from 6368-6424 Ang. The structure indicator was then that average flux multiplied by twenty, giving 245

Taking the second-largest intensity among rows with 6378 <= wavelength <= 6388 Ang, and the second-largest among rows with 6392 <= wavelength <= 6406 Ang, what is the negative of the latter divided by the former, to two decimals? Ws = -1.04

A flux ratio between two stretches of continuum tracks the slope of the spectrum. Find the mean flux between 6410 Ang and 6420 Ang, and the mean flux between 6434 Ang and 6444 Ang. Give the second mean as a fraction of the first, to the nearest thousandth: 0.906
